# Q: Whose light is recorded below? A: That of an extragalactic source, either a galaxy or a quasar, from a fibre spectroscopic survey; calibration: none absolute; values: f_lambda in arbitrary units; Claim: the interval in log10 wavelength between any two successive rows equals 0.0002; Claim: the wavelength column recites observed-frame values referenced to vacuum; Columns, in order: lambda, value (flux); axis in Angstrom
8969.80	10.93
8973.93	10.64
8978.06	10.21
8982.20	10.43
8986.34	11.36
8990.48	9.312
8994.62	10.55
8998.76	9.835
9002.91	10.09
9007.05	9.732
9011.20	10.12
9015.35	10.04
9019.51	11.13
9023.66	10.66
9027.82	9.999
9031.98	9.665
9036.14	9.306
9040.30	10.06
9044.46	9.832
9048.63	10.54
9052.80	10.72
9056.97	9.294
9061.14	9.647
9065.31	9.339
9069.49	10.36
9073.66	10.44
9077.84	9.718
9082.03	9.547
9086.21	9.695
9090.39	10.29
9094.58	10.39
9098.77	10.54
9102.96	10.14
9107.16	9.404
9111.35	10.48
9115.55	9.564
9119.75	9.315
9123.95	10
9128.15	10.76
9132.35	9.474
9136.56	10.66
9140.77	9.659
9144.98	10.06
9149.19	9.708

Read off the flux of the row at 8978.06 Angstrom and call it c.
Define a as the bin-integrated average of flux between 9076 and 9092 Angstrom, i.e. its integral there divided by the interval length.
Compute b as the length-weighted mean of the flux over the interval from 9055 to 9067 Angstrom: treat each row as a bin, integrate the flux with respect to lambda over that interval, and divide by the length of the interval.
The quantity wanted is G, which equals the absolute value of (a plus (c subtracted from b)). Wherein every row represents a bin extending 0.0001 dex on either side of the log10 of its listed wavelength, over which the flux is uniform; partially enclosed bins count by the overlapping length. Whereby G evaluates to 9.0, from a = 9.8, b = 9.4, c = 10.21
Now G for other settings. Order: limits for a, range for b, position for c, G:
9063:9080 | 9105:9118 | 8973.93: 9.1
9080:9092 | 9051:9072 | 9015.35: 9.7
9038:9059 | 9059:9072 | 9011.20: 9.8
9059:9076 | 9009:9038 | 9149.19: 10.4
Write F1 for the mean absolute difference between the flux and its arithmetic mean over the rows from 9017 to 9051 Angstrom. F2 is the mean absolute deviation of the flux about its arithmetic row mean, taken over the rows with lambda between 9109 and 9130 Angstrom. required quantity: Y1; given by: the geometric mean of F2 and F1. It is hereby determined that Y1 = 0.474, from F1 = 0.47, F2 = 0.48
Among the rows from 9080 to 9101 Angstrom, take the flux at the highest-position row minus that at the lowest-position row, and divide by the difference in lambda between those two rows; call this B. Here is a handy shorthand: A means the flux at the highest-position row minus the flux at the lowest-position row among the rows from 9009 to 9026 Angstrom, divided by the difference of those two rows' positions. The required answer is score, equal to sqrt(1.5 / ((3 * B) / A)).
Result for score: 0.60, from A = 0.04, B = 0.059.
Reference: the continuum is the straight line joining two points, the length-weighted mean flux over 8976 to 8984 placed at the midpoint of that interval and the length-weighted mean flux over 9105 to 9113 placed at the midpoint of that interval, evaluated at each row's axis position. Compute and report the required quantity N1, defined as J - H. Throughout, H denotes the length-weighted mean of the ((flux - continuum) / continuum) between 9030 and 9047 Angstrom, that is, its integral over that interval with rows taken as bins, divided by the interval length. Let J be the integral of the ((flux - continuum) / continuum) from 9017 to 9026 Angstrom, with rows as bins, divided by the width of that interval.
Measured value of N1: 0.10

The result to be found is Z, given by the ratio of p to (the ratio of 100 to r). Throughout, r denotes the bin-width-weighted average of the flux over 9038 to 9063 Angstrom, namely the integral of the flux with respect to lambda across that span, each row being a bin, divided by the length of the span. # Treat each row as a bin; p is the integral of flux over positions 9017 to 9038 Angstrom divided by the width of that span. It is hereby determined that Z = 1.017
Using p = 10.2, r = 10.0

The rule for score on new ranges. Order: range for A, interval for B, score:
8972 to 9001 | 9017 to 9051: 0.89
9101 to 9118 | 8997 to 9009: 1.36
